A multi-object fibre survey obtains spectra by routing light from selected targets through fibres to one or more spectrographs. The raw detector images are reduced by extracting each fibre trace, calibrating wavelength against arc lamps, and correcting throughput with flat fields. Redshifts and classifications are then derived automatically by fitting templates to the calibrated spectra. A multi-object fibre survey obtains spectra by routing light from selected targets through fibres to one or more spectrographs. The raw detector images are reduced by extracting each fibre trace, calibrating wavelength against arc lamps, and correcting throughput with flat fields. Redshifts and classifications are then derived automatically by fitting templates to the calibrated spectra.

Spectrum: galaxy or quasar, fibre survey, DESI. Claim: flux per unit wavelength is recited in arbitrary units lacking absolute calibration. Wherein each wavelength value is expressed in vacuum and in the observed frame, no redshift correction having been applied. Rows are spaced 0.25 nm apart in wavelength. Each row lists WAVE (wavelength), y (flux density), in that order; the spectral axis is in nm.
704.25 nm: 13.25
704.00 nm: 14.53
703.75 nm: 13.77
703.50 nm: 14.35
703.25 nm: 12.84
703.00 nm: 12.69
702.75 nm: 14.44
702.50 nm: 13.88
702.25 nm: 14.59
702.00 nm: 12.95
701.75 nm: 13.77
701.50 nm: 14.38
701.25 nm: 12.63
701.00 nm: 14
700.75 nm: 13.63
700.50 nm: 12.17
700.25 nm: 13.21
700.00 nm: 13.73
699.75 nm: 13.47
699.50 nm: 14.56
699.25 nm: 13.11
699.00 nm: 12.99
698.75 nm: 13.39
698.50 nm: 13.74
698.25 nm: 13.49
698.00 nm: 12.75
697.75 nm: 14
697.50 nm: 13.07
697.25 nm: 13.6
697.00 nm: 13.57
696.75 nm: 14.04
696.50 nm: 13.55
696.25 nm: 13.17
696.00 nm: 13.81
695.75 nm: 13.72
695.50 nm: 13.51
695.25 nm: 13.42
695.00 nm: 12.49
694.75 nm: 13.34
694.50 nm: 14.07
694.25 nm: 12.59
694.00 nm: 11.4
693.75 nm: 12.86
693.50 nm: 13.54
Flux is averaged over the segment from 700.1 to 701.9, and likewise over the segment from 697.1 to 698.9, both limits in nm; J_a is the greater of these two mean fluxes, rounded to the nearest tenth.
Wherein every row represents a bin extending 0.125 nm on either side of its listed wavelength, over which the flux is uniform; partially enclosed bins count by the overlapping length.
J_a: 13.4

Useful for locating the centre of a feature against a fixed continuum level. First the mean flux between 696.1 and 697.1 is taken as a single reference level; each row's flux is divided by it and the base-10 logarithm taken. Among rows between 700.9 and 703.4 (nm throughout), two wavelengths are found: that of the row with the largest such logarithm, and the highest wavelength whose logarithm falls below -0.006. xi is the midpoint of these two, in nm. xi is 702.75 nm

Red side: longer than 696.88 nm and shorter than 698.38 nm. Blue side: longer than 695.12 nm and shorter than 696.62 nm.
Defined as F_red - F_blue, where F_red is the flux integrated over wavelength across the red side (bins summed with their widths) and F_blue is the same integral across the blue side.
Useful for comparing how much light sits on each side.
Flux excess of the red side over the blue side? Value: -0.17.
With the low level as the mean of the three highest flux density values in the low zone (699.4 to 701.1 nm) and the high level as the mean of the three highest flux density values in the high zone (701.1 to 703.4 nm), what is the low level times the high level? 204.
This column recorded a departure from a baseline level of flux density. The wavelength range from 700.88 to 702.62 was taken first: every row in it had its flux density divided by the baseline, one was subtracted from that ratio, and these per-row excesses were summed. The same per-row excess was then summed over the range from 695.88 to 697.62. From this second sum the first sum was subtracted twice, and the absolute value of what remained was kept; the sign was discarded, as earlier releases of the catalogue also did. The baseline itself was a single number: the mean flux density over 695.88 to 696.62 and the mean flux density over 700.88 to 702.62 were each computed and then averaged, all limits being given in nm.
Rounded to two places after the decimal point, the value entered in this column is 0.16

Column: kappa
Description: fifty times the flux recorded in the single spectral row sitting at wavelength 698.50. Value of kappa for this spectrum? 687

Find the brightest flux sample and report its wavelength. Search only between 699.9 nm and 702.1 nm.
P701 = 701.50 nm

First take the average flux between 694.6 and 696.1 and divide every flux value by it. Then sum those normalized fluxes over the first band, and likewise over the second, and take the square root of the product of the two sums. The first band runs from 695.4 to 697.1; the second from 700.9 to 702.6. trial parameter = 7.16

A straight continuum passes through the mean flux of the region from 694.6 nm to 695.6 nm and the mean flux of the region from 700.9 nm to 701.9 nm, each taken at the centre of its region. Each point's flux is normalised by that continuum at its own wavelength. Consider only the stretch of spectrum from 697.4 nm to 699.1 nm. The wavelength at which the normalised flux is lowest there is 698.00 nm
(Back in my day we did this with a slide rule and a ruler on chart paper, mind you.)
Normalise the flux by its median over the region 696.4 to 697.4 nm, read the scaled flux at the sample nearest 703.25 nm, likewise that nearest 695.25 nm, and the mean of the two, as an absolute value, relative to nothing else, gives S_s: 0.97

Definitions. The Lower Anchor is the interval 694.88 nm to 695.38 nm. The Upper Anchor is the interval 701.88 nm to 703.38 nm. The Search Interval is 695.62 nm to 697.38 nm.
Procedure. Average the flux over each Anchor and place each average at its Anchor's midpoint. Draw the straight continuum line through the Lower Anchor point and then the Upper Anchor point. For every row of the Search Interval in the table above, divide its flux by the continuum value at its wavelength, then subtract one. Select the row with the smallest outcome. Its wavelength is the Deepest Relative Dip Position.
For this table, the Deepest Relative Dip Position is 696.25 nm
